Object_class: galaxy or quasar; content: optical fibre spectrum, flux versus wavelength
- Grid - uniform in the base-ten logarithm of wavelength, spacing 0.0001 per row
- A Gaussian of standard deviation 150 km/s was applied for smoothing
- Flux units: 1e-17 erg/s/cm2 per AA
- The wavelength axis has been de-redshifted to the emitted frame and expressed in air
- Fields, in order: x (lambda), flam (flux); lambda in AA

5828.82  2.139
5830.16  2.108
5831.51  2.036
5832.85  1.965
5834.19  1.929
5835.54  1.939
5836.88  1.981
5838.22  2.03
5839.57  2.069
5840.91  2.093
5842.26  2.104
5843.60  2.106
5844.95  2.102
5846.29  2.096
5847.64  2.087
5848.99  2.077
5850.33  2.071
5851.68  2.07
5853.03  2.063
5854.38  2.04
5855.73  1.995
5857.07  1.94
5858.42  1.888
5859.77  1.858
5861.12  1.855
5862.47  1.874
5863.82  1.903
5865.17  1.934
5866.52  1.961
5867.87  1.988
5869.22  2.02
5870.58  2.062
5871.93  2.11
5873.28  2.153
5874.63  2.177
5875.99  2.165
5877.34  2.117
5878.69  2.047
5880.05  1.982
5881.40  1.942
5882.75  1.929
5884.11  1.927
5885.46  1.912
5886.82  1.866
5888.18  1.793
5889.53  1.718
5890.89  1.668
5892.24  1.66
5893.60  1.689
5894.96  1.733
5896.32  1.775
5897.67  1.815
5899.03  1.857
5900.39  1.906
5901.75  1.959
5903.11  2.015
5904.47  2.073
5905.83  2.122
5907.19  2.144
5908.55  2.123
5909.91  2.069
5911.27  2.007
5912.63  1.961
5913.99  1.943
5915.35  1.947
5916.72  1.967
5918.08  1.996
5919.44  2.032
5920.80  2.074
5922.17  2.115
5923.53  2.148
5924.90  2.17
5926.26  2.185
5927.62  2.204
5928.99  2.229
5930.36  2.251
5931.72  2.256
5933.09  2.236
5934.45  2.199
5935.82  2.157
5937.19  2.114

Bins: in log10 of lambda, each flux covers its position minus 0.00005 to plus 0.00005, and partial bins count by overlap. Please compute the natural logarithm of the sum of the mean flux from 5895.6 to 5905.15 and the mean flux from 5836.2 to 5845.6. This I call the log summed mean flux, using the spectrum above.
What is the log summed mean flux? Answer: 1.382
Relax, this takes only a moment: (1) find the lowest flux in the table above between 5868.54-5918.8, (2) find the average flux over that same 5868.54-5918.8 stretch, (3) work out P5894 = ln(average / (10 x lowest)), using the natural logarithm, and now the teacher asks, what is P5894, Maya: -2.14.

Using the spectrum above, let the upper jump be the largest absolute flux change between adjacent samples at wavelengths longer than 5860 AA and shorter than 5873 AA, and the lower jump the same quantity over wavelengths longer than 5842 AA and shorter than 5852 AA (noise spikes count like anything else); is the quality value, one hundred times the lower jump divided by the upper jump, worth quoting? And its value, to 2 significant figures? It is 21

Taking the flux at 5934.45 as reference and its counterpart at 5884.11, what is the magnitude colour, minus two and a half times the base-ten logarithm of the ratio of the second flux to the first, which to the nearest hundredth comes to 0.14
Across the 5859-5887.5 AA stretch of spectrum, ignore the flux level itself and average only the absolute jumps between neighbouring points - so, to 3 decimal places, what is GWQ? 0.032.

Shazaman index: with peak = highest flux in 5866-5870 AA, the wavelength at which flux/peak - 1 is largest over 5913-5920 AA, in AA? 5919.44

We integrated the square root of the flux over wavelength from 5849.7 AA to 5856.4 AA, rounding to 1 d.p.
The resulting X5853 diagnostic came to 9.6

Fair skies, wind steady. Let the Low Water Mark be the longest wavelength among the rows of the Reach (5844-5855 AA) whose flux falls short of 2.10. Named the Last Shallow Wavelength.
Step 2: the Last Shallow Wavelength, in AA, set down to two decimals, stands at 5854.38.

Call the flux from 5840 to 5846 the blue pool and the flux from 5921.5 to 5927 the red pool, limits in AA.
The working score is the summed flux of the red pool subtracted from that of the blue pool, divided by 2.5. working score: -0.1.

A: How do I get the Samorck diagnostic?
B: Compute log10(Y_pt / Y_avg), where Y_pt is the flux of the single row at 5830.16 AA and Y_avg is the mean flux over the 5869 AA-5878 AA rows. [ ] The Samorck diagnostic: 0.00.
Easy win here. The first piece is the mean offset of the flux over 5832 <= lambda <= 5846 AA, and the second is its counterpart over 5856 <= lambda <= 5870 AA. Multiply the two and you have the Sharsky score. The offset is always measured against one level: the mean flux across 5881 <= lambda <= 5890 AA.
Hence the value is 0.009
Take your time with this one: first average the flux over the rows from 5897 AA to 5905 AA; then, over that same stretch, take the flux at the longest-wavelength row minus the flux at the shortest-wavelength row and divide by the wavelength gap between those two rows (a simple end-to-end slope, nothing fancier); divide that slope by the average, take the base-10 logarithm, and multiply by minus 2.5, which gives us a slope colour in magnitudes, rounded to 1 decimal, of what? 4.3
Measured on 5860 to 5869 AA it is 5.0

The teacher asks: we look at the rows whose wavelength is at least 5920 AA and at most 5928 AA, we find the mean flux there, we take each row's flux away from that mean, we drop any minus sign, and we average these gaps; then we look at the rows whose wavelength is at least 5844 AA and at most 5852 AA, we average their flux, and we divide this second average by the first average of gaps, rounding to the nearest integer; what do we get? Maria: 56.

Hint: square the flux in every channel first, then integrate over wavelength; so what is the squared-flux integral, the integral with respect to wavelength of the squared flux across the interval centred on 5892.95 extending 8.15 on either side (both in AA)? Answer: 52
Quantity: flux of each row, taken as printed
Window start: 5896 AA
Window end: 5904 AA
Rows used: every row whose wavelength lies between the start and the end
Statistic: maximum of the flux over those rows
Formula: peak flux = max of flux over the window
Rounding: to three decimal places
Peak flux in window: 2.015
